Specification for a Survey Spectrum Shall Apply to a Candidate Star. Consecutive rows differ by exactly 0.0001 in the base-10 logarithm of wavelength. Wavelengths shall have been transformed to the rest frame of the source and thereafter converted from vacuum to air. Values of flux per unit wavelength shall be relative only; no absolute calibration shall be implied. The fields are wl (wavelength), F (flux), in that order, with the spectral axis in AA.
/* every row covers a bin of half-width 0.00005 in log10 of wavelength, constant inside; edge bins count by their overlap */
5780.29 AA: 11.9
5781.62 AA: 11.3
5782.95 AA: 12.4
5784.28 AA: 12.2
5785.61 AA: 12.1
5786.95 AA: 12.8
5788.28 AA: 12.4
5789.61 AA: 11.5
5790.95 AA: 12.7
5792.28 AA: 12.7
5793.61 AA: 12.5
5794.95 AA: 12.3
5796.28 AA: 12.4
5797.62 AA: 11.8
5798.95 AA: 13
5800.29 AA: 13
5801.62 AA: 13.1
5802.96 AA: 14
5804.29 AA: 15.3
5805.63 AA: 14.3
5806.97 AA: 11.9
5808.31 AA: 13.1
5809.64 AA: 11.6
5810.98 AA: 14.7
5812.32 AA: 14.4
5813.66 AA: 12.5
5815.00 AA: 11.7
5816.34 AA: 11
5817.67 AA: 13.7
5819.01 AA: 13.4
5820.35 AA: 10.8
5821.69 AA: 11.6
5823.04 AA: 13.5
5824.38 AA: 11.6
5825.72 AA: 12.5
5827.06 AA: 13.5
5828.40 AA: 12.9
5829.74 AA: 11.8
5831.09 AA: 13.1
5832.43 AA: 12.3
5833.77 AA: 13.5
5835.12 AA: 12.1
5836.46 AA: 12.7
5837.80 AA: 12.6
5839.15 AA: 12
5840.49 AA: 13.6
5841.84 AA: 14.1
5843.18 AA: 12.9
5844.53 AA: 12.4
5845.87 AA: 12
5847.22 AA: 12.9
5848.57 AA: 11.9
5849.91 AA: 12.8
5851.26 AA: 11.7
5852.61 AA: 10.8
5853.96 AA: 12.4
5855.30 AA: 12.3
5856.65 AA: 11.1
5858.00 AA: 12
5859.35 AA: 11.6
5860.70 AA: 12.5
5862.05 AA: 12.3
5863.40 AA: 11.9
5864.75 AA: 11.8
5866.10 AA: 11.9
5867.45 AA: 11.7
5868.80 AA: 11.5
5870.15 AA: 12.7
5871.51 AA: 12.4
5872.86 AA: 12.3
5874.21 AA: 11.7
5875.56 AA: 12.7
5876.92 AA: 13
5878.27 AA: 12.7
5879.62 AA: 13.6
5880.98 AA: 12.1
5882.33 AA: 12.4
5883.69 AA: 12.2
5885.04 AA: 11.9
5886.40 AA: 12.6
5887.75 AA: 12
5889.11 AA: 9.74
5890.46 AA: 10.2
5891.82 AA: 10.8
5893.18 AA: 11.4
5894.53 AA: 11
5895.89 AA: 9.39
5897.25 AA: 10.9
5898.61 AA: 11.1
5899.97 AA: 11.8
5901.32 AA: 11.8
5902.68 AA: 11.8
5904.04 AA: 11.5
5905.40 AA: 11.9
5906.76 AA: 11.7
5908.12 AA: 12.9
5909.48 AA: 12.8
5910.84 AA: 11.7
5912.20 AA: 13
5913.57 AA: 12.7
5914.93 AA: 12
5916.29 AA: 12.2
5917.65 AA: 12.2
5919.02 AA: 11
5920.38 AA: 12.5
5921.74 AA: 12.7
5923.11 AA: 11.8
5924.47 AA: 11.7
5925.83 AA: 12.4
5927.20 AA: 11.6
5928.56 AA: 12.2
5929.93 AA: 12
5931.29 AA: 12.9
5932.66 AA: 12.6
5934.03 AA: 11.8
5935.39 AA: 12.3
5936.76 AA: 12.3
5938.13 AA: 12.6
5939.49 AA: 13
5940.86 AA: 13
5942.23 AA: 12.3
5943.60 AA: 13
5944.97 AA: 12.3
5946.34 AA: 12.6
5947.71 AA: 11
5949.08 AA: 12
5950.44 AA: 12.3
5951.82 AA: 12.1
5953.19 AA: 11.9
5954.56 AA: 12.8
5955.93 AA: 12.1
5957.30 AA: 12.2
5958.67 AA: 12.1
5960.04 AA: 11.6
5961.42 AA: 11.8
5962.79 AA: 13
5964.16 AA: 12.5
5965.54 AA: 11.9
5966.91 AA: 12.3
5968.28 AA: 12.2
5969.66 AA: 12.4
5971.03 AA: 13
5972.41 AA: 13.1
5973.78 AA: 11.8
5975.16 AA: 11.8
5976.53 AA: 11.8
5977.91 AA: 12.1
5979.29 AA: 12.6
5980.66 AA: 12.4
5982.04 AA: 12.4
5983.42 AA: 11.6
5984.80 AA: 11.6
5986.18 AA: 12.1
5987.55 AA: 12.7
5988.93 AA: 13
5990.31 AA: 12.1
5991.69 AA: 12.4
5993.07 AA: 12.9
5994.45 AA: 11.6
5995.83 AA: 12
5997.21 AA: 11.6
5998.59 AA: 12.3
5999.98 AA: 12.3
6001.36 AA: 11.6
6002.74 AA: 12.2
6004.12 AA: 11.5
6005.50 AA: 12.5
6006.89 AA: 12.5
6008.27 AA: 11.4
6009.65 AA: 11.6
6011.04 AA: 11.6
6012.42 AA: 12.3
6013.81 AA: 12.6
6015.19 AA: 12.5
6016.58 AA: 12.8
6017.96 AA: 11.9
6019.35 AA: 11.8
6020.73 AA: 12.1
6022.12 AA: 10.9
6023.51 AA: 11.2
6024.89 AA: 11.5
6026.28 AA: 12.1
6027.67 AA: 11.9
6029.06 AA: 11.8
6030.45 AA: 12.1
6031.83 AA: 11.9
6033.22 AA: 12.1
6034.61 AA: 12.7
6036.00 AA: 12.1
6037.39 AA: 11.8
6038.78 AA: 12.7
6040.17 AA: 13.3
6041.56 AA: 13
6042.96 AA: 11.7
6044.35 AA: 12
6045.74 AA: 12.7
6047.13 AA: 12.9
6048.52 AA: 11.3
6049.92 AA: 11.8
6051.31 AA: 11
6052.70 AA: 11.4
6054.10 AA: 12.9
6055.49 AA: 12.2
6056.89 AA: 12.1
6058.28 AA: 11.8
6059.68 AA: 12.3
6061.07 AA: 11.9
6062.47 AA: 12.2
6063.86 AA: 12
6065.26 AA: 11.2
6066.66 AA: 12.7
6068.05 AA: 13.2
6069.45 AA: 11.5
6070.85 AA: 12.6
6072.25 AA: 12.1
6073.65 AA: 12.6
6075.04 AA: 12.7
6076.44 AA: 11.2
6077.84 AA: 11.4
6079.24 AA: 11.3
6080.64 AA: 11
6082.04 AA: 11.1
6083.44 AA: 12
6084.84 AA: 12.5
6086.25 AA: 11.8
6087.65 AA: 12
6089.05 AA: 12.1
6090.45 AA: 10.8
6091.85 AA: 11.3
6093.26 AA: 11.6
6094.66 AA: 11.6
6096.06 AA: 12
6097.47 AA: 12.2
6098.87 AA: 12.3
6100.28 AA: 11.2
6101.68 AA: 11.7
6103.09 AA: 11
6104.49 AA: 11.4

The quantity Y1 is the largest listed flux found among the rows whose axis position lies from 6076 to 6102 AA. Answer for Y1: 12.5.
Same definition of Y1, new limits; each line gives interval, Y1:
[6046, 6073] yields 13.2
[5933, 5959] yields 13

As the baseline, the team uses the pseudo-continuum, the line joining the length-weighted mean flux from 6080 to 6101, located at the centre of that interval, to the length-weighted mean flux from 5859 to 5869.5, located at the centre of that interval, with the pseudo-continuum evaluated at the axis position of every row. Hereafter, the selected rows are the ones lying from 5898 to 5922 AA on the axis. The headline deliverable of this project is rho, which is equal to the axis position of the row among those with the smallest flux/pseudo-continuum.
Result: 5919.02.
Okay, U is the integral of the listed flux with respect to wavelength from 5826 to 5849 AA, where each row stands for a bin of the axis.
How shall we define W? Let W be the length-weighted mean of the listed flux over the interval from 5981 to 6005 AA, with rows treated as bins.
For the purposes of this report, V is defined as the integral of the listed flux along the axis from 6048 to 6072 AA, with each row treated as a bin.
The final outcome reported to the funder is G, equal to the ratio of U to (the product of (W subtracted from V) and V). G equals 0.0037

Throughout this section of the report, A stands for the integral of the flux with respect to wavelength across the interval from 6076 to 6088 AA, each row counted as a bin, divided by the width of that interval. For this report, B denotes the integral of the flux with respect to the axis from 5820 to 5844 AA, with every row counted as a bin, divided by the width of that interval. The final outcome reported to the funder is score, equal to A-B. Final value -1.1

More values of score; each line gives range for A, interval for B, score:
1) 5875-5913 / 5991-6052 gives -0.3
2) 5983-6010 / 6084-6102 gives 0.3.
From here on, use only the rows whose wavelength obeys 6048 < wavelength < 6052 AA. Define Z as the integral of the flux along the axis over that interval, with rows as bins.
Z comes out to 45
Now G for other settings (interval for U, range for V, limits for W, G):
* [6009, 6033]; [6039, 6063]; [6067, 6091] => 0.0035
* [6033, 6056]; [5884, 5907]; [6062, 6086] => 0.0044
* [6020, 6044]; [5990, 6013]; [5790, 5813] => 0.0040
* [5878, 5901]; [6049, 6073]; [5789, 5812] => 0.0033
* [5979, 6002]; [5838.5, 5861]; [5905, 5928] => 0.0038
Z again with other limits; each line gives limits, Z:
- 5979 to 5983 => 50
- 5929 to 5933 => 50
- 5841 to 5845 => 53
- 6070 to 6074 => 49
